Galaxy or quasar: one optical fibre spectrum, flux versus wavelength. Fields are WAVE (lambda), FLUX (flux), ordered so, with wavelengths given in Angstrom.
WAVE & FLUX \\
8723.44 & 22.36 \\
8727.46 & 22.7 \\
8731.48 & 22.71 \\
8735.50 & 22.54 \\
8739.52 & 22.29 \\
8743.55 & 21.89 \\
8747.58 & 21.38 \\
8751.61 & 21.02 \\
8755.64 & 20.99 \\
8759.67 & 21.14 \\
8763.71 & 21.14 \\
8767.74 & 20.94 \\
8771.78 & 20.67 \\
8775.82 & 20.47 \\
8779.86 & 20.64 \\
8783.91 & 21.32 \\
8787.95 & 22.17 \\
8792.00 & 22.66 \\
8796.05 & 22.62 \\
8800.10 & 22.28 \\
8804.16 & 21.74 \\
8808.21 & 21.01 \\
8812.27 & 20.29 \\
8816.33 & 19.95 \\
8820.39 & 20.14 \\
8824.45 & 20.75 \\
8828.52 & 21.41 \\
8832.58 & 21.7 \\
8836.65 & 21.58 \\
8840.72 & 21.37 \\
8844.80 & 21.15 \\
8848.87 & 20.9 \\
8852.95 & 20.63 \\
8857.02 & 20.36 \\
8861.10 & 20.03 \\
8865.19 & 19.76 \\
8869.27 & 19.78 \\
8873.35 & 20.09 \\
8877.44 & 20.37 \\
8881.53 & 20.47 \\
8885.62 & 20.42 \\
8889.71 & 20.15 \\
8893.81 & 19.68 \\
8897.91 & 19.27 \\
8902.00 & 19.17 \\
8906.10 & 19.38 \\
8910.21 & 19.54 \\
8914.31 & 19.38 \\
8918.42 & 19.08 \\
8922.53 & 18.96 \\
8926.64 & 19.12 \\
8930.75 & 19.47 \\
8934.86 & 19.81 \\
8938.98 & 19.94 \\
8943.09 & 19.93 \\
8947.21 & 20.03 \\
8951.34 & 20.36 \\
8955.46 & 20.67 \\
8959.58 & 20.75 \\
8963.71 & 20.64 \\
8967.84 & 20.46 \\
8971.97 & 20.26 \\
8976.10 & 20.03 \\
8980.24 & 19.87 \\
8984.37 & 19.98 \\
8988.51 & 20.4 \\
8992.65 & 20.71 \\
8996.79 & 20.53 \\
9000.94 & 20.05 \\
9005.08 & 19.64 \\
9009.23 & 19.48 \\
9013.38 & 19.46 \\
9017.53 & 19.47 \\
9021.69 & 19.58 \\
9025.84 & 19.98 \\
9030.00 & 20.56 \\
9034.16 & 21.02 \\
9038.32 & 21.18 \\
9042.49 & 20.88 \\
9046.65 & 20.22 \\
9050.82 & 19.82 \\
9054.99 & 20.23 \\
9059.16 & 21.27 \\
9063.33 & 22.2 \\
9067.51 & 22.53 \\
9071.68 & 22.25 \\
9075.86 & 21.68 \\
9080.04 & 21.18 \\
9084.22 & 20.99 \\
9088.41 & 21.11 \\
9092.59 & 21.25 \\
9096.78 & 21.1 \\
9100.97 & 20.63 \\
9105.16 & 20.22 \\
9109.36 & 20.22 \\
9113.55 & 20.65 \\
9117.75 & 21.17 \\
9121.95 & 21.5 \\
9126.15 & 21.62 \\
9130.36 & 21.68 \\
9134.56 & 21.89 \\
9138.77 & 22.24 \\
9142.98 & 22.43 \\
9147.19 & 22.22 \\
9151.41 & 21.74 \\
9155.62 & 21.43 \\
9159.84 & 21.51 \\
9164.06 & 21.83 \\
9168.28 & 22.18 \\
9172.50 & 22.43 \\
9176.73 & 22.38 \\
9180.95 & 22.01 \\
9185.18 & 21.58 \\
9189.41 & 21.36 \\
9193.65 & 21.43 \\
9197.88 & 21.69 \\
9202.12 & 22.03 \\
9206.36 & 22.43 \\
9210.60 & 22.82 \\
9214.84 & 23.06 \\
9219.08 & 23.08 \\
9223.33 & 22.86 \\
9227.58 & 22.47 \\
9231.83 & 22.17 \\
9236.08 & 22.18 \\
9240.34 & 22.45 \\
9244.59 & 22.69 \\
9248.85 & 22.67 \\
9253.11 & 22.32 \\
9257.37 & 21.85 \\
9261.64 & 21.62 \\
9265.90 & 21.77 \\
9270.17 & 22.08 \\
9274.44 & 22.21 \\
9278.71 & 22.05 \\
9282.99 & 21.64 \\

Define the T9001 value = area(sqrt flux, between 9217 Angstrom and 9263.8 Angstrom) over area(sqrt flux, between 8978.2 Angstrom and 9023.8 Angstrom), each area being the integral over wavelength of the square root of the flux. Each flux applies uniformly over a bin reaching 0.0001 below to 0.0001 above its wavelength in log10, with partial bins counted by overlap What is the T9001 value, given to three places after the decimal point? 1.088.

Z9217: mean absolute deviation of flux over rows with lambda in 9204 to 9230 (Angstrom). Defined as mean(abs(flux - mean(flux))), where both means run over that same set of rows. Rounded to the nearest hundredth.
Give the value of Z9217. 0.22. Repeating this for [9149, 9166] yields 0.16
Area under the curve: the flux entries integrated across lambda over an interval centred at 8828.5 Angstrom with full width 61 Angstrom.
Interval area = 1282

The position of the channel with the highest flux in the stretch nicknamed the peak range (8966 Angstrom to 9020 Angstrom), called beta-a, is 8992.65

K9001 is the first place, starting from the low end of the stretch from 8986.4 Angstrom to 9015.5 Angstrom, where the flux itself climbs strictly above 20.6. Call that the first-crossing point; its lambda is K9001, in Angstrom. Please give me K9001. 8992.65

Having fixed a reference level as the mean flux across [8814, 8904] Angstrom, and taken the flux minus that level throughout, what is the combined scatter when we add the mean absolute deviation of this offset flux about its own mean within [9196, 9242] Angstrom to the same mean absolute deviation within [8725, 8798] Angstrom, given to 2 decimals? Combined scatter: 1.08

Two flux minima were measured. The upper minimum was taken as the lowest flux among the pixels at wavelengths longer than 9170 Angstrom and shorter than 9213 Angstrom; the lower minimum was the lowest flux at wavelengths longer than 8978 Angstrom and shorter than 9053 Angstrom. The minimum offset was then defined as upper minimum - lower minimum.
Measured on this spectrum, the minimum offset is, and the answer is 1.9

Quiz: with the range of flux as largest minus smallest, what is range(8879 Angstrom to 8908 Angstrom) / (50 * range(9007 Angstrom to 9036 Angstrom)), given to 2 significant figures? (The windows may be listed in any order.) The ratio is 0.017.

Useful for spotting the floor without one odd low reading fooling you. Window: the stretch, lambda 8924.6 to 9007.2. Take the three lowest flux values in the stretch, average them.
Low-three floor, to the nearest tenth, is 19.4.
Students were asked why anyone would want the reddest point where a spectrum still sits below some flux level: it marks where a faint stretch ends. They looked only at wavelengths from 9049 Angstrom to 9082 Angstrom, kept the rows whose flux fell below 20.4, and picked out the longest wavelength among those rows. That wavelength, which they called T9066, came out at 9054.99 Angstrom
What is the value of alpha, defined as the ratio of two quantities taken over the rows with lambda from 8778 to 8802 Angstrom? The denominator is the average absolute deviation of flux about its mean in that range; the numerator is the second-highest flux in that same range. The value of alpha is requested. 35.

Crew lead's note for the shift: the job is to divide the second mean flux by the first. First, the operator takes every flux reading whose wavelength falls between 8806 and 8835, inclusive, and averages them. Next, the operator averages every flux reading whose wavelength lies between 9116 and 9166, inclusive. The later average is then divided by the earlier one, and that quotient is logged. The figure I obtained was 1.05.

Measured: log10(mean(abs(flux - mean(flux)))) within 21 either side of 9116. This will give -0.292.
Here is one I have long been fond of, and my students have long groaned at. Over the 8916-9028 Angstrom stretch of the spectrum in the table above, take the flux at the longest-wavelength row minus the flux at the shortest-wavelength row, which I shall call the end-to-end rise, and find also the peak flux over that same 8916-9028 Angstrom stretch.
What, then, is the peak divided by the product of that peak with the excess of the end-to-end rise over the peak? -0.0504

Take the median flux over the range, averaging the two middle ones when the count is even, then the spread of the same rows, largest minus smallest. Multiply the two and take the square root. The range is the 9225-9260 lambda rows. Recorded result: 4.3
